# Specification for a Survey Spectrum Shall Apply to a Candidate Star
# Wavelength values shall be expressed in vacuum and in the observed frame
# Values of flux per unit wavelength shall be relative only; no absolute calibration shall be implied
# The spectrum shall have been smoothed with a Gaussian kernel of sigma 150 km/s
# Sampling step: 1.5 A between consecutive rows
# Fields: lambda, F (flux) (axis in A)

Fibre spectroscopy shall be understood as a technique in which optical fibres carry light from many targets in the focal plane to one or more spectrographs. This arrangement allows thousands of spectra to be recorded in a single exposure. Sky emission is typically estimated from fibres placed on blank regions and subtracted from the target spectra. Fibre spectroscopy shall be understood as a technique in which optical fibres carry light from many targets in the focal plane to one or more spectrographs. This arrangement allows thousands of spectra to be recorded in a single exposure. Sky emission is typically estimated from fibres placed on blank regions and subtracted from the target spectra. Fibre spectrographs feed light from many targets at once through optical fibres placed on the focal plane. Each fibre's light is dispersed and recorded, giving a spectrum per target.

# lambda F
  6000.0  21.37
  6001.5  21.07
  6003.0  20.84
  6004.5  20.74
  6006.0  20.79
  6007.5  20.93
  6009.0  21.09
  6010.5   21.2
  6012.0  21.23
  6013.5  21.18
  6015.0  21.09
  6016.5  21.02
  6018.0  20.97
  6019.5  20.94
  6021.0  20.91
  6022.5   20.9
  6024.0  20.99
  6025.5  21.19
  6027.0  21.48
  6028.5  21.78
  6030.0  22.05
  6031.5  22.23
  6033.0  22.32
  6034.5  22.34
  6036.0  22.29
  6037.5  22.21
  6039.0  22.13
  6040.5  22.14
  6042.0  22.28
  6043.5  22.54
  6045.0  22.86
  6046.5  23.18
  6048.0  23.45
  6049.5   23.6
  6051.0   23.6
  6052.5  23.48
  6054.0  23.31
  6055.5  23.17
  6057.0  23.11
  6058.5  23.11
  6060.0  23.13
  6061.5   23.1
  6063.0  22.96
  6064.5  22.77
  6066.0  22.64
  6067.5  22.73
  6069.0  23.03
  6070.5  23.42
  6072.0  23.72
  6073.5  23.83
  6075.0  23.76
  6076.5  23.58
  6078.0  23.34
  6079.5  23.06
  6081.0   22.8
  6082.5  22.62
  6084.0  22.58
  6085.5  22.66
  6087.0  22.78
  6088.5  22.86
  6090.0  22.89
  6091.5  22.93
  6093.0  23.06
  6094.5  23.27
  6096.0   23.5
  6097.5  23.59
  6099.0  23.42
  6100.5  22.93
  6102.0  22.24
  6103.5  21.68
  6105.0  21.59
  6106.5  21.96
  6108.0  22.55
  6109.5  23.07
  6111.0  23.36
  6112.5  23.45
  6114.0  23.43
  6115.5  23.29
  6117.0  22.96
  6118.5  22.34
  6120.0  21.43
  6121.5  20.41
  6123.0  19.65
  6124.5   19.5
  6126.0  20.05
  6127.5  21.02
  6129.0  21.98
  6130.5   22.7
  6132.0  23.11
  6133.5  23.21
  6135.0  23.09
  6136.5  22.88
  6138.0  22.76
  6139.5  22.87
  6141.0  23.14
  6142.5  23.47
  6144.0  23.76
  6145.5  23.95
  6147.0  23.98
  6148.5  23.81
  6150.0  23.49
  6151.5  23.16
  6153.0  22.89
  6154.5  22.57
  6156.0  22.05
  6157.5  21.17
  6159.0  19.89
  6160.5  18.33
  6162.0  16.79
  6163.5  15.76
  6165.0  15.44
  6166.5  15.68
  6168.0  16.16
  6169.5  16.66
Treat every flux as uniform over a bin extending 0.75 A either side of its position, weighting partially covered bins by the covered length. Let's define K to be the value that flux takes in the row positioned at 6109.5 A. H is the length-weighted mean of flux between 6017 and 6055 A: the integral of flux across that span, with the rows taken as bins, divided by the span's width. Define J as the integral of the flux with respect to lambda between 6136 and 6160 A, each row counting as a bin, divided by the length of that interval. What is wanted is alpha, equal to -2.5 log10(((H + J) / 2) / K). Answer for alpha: 0.03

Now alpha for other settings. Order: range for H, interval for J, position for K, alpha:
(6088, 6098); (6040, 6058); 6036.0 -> -0.04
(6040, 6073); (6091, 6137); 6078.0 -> 0.03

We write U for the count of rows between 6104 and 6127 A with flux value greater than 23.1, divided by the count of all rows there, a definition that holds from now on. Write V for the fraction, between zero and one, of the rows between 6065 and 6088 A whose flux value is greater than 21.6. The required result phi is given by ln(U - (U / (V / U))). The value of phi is -1.63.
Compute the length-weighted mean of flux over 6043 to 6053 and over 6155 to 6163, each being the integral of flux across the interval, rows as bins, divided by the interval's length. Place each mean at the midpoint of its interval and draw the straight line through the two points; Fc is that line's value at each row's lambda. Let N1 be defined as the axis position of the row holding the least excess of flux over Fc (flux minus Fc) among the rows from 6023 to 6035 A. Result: 6024.0 A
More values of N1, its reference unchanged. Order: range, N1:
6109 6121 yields 6120.0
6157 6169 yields 6165.0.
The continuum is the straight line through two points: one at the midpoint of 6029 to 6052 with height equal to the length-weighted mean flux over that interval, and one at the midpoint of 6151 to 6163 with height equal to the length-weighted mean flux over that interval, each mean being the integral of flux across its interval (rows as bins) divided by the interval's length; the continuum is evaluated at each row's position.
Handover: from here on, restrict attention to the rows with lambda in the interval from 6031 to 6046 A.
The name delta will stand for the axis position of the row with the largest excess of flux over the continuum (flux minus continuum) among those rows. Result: 6045.0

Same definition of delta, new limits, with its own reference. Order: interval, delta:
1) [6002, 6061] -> 6051.0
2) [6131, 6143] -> 6142.5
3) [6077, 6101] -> 6097.5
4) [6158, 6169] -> 6159.0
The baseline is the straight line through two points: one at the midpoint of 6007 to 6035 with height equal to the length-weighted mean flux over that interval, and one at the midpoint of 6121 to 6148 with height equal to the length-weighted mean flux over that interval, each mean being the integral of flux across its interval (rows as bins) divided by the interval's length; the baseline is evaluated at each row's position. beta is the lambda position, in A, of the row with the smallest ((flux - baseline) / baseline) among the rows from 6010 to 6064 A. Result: 6022.5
